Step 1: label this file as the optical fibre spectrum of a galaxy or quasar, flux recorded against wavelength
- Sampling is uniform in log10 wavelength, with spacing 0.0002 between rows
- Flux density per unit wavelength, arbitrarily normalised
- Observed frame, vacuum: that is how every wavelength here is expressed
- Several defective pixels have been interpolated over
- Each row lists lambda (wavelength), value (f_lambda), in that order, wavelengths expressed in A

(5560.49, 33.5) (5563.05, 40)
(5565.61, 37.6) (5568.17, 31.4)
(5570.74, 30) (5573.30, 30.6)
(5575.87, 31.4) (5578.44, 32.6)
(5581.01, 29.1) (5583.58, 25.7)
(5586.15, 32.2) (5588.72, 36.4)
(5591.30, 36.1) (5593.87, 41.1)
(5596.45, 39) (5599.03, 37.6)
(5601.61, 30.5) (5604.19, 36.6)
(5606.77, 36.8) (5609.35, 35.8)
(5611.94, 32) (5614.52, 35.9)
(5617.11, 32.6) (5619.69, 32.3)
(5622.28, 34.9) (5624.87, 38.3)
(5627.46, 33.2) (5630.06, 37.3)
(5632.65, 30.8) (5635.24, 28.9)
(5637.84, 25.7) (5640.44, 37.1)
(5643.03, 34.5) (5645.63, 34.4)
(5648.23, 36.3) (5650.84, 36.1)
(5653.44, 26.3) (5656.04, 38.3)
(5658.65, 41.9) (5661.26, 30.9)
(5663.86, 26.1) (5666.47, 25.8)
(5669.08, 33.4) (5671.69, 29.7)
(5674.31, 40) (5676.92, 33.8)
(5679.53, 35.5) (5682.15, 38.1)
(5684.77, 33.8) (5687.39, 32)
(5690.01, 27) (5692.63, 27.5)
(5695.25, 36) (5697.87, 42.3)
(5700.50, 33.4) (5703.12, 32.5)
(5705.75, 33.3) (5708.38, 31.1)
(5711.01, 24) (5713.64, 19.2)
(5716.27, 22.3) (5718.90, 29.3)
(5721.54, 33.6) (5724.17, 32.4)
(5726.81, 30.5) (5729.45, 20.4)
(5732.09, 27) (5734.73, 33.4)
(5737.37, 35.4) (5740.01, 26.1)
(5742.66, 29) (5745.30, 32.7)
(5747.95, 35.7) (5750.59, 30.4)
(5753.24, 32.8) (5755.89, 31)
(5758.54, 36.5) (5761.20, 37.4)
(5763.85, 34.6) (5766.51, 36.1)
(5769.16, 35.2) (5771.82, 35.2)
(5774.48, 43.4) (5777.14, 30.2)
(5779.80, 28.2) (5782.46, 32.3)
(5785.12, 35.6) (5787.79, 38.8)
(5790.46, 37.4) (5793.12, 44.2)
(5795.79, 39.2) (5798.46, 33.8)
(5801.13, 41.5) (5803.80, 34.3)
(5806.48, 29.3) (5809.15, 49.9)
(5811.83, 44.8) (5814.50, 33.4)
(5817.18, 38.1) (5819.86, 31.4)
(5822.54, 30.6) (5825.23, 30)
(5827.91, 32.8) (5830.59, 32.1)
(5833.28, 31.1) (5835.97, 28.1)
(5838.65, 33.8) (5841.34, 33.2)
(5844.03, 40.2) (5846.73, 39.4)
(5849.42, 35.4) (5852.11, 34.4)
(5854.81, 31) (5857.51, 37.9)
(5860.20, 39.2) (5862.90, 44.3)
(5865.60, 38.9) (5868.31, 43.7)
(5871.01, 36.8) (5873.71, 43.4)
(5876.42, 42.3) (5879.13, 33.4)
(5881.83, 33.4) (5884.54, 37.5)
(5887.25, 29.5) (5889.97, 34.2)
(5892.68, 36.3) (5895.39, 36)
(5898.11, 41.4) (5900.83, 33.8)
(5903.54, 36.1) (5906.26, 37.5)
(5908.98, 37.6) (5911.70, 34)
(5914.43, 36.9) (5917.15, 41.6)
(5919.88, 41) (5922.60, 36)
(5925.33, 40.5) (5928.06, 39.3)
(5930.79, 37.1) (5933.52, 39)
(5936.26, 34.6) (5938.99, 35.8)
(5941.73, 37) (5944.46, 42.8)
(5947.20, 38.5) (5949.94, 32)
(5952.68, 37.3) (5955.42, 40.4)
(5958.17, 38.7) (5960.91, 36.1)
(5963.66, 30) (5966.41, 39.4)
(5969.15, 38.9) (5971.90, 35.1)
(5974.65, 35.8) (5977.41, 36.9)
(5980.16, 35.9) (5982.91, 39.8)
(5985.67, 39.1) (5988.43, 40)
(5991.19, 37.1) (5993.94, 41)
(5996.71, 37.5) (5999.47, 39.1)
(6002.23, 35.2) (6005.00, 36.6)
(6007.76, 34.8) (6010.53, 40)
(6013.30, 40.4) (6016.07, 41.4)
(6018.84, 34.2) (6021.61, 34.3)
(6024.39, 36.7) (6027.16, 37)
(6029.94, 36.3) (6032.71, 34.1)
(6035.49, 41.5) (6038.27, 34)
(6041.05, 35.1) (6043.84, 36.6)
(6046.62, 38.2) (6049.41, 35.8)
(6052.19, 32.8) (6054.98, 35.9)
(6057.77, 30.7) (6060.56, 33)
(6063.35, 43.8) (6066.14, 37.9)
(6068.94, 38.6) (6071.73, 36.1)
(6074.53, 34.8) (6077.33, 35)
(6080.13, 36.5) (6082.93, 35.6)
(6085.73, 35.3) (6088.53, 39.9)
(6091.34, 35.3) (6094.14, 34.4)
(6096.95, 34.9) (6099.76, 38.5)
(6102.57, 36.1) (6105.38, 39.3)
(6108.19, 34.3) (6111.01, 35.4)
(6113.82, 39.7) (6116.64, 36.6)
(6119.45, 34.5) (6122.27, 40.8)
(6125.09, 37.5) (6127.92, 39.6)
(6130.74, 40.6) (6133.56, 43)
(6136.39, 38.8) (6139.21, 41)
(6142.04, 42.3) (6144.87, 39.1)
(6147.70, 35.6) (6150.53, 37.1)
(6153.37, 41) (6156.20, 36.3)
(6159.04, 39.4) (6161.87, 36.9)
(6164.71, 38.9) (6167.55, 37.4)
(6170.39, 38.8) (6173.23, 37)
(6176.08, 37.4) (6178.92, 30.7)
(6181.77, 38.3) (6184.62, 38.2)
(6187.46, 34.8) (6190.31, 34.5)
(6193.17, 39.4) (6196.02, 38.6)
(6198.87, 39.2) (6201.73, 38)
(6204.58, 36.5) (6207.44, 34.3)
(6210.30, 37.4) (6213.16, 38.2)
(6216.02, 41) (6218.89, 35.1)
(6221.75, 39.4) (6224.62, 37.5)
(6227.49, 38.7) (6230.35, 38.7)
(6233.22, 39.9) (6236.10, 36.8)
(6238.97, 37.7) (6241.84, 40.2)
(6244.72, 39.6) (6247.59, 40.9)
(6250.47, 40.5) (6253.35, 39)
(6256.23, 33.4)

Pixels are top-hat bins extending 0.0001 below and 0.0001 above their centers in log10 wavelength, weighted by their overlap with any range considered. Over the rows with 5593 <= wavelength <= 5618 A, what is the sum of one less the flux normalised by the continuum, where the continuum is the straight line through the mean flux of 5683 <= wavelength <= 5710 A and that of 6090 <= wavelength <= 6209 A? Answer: -1.2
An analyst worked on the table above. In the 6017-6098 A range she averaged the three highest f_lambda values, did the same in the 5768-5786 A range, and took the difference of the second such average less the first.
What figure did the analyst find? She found -4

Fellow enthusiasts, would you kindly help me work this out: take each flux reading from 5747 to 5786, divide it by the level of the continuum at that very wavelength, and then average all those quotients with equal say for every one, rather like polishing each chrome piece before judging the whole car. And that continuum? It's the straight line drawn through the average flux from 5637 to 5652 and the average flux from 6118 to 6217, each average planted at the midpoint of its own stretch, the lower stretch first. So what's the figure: 0.98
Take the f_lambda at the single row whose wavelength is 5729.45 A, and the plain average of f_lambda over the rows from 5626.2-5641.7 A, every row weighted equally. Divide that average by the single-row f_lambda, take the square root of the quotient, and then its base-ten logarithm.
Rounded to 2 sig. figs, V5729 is 0.099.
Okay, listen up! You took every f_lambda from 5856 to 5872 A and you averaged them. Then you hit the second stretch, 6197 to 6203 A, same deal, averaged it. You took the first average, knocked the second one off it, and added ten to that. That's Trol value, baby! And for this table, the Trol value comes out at 12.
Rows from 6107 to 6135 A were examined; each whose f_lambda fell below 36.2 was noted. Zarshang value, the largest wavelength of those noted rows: 6119.45 A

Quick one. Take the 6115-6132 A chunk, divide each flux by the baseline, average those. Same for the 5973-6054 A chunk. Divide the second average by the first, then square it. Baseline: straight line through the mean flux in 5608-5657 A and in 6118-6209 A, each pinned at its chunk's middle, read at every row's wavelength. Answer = 0.99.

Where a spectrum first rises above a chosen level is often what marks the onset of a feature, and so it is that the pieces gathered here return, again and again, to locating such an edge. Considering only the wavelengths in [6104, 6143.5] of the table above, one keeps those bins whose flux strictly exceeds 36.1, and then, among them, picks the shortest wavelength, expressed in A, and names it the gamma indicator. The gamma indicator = 6105.38 A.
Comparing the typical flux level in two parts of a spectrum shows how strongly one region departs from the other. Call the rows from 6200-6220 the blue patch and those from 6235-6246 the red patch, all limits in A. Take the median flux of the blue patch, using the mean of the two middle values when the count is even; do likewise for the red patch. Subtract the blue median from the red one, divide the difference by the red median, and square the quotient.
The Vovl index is 0.0010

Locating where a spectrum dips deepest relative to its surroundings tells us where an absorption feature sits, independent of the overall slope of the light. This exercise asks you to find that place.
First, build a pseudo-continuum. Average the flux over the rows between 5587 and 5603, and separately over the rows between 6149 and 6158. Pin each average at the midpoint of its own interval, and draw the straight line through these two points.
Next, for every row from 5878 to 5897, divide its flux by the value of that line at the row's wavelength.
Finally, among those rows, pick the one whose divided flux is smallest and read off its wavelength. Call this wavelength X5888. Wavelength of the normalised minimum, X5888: 5887.25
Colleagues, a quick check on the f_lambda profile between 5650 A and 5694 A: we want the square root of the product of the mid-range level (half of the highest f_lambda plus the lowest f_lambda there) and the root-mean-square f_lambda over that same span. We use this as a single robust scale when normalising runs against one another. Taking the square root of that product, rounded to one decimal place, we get 33.5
